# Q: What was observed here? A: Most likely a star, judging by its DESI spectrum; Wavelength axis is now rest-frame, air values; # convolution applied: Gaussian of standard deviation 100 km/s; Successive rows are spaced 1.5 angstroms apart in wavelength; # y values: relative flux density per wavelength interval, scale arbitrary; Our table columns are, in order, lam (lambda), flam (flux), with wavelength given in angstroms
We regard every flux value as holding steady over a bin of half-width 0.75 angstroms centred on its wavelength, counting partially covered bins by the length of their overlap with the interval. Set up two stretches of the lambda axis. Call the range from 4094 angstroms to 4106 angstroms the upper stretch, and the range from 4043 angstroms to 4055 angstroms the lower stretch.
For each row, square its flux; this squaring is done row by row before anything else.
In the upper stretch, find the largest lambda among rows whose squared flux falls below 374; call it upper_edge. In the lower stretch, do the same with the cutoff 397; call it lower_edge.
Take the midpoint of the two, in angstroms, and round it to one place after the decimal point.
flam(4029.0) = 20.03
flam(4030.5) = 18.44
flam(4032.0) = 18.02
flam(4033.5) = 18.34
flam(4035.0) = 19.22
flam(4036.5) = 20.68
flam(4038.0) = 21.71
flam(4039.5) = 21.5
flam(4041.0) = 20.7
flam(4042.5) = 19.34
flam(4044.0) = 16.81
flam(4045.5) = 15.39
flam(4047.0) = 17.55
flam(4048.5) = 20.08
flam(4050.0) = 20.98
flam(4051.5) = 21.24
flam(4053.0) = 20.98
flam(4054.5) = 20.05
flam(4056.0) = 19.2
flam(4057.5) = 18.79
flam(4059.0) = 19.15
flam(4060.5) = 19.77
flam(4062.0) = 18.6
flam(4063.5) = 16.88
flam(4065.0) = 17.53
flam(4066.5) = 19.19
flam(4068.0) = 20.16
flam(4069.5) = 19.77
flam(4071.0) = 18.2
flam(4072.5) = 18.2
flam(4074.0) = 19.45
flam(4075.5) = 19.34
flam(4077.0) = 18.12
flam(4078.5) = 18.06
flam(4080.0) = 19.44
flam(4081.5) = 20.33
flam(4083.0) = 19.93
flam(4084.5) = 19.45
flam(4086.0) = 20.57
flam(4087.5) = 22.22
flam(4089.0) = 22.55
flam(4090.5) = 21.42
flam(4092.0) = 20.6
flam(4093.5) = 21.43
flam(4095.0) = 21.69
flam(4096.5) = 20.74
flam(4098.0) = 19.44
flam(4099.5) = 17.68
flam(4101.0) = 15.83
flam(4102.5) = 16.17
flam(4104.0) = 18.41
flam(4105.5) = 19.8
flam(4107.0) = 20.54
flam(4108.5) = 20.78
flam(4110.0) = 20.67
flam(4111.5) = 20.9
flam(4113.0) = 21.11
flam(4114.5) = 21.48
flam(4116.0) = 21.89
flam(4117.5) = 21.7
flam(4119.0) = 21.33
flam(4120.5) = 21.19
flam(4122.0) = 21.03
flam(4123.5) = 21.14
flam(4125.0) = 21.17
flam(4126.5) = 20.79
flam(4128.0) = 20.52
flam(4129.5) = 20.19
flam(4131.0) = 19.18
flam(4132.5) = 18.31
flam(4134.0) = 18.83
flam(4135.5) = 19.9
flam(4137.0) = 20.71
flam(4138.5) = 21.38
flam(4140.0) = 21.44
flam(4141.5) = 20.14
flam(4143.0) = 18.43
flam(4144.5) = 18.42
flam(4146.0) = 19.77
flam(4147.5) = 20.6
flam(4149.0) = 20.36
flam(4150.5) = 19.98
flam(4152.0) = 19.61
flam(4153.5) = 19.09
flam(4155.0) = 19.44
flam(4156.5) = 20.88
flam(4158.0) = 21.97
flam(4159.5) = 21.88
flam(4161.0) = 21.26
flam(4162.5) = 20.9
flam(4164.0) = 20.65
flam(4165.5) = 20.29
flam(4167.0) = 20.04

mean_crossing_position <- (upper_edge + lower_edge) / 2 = 4075.5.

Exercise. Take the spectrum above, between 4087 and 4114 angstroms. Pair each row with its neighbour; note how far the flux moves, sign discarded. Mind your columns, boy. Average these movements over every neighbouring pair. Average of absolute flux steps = 0.87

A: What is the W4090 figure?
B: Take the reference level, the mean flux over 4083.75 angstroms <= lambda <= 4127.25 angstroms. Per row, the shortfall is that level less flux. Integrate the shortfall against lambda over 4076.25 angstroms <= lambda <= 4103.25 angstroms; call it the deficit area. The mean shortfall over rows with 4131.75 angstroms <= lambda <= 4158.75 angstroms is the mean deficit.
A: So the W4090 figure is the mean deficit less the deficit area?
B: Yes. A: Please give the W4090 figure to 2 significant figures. -19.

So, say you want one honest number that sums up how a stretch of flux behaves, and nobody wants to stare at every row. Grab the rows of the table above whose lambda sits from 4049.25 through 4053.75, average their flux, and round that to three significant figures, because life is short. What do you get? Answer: 21.1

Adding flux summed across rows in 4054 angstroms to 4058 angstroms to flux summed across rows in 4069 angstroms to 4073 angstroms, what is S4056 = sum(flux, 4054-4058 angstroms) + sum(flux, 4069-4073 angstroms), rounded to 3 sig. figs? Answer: 114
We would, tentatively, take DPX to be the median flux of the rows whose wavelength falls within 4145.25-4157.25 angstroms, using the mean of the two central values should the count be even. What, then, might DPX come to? 19.9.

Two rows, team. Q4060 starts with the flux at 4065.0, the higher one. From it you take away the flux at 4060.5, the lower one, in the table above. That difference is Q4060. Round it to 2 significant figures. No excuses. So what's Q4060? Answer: -2.2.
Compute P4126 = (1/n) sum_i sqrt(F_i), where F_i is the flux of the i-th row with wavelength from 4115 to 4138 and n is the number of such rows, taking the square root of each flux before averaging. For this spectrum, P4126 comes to 4.53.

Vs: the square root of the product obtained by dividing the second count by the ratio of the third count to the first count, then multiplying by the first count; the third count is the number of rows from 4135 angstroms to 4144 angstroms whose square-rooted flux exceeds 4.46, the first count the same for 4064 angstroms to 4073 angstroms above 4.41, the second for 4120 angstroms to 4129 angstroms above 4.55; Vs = 2.0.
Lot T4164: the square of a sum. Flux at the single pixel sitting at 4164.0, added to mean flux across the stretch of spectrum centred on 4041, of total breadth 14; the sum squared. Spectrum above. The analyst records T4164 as 1589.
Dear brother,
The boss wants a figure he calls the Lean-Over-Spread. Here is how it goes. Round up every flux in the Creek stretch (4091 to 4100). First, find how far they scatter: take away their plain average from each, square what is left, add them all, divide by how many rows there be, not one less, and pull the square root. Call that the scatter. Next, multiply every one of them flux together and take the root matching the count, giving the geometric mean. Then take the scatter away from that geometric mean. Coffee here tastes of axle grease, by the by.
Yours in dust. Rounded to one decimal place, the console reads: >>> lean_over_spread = 18.9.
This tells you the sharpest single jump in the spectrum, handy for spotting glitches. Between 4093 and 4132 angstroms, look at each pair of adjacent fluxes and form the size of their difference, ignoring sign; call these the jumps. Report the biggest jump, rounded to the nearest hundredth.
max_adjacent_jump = 2.24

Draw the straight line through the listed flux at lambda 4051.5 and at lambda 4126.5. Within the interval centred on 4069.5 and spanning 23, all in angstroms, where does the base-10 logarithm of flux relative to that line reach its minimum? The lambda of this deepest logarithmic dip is 4063.5 angstroms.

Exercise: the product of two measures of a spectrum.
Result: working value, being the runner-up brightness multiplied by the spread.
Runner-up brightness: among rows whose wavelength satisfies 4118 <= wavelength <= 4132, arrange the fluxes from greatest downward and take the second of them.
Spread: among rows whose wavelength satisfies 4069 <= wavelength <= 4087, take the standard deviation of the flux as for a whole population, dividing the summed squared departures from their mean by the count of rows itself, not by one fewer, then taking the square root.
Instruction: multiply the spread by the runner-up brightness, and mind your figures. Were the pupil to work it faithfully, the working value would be 18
